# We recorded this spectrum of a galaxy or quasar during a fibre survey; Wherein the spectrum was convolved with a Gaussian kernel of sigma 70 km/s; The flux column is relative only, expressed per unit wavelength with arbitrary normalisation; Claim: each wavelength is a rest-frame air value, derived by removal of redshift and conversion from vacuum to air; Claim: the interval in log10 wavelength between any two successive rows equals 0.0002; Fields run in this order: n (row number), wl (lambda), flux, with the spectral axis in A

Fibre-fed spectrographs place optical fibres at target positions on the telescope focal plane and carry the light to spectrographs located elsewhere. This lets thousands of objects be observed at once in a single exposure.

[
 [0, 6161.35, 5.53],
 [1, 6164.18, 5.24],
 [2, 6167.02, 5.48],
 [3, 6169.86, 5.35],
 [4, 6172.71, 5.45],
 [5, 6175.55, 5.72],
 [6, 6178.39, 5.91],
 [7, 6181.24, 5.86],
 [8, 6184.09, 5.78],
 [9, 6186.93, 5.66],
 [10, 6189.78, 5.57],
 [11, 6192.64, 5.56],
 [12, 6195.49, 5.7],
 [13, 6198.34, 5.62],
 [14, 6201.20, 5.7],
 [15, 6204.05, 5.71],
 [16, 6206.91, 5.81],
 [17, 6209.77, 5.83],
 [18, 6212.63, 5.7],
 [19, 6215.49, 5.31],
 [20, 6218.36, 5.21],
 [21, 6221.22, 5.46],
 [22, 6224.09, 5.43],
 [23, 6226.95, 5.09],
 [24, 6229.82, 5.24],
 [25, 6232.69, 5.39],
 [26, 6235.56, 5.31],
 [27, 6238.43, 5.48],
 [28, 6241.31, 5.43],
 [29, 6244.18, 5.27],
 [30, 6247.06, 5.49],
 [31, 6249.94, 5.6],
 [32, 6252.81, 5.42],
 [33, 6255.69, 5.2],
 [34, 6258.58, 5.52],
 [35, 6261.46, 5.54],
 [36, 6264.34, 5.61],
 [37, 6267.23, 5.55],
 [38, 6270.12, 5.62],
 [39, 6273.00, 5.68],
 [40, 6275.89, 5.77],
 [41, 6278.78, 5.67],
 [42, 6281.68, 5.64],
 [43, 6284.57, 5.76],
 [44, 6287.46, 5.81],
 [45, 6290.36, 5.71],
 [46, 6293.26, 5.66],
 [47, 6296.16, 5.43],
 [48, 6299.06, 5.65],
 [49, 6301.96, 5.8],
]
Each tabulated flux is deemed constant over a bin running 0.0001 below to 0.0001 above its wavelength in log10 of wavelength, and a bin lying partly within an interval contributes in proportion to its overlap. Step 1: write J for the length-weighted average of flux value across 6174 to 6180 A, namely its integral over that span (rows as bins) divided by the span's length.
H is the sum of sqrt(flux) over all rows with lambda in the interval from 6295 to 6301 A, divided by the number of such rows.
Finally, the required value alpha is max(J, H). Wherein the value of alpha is 5.8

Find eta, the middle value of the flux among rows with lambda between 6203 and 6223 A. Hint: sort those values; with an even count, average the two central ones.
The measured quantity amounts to 5.70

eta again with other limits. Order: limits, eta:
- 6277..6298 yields 5.67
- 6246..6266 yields 5.52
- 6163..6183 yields 5.48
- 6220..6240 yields 5.39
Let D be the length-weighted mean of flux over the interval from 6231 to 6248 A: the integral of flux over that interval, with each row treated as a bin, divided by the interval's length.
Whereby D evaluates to 5.39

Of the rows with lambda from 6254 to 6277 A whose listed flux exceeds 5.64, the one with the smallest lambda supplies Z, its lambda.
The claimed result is 6273.00 A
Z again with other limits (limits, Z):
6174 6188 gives 6175.55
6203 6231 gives 6204.05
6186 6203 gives 6186.93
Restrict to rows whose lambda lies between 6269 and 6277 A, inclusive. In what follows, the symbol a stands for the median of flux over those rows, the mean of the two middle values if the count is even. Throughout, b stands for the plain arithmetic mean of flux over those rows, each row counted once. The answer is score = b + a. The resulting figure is 11.4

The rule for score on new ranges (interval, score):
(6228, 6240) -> 10.7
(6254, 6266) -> 11.0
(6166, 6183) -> 11.2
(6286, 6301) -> 11.3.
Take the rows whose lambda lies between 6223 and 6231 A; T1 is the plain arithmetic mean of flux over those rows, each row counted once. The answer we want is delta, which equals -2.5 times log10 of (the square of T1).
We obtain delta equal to -3.60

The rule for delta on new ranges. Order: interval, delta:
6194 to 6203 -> -3.77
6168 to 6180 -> -3.74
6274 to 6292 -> -3.79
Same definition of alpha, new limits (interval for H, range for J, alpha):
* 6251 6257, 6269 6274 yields 5.7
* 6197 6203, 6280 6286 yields 5.7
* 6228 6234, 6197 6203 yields 5.7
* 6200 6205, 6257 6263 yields 5.5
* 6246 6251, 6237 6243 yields 5.4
